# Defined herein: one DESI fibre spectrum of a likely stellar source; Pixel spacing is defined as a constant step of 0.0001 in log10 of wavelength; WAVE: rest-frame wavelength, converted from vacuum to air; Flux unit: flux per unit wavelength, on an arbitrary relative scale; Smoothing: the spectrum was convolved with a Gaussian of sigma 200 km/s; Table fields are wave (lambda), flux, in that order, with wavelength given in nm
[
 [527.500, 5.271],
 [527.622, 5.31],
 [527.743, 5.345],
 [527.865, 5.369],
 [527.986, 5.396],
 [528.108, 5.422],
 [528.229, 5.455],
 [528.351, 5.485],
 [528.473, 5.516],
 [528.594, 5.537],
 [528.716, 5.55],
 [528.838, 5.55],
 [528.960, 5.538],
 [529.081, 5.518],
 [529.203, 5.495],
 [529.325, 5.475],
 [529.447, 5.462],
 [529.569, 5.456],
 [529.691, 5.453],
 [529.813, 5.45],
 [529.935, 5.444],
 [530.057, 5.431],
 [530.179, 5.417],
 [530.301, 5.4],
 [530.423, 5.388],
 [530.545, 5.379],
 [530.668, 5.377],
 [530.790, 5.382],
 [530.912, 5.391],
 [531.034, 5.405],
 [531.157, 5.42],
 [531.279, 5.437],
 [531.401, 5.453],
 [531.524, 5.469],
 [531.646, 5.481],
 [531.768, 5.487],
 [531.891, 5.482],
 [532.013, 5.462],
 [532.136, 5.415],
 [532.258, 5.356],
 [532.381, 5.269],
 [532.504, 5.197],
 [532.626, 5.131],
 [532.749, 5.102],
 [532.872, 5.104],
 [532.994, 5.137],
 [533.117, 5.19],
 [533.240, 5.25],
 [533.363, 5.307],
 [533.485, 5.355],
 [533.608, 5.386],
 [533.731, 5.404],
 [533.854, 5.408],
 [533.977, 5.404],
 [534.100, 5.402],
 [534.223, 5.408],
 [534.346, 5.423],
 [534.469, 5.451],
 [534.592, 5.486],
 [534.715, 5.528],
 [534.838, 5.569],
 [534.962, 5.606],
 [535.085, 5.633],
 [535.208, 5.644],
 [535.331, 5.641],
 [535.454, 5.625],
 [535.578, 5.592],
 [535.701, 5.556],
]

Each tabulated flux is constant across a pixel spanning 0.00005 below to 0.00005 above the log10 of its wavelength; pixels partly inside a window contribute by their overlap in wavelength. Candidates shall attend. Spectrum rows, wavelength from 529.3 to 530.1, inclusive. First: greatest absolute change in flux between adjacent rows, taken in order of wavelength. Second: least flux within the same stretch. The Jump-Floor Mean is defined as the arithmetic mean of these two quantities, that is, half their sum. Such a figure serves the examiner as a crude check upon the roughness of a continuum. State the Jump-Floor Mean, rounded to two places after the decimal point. 2.72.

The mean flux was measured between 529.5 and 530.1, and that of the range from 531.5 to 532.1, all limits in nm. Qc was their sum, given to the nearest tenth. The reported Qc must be 10.9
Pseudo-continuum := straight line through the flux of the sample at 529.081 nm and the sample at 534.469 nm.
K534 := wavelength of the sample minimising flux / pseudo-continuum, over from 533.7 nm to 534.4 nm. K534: 533.731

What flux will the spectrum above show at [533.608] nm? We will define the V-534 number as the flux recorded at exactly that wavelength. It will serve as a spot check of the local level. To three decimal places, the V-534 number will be 5.386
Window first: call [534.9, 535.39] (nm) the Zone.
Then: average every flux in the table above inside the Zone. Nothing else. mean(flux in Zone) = 5.63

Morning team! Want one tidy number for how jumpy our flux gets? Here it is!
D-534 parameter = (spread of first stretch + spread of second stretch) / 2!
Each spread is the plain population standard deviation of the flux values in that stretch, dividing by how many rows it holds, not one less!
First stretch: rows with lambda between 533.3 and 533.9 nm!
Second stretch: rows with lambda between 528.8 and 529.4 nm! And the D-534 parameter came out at 0.032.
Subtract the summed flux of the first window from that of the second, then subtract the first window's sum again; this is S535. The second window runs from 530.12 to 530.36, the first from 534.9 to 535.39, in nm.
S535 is -34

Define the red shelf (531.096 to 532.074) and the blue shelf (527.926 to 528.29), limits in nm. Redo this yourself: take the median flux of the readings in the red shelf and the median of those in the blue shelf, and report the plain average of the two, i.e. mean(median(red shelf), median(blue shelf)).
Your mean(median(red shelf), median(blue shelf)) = 5.44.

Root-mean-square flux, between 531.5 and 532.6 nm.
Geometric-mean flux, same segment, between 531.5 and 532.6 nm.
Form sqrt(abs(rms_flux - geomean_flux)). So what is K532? 0.043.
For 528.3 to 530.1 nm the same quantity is 0.017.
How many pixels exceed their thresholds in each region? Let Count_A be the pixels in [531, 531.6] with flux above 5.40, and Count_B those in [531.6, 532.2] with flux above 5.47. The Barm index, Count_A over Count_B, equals 1.7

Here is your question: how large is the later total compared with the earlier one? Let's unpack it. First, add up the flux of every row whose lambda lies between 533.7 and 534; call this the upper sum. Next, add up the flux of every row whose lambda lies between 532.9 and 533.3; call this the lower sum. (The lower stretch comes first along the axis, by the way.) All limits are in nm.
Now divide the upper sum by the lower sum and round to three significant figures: 1.04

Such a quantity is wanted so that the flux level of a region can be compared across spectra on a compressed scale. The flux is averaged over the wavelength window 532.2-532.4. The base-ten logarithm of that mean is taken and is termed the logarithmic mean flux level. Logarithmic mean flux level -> 0.725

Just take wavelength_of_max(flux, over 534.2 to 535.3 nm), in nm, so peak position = 535.208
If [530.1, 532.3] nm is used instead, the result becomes 531.768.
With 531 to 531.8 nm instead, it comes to 531.768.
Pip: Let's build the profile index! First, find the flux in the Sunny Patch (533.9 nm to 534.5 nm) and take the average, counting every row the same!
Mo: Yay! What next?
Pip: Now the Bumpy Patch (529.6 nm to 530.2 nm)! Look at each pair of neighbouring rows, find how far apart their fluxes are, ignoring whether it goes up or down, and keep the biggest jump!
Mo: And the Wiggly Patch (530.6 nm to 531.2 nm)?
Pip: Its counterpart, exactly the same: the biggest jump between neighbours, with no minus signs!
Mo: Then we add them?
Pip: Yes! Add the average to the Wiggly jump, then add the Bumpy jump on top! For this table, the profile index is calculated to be 5.4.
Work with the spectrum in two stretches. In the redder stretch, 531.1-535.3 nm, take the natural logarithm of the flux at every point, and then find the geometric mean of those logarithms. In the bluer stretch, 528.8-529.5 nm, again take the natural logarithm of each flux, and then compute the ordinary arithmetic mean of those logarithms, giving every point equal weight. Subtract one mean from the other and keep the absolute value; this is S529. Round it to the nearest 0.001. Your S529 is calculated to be 0.022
